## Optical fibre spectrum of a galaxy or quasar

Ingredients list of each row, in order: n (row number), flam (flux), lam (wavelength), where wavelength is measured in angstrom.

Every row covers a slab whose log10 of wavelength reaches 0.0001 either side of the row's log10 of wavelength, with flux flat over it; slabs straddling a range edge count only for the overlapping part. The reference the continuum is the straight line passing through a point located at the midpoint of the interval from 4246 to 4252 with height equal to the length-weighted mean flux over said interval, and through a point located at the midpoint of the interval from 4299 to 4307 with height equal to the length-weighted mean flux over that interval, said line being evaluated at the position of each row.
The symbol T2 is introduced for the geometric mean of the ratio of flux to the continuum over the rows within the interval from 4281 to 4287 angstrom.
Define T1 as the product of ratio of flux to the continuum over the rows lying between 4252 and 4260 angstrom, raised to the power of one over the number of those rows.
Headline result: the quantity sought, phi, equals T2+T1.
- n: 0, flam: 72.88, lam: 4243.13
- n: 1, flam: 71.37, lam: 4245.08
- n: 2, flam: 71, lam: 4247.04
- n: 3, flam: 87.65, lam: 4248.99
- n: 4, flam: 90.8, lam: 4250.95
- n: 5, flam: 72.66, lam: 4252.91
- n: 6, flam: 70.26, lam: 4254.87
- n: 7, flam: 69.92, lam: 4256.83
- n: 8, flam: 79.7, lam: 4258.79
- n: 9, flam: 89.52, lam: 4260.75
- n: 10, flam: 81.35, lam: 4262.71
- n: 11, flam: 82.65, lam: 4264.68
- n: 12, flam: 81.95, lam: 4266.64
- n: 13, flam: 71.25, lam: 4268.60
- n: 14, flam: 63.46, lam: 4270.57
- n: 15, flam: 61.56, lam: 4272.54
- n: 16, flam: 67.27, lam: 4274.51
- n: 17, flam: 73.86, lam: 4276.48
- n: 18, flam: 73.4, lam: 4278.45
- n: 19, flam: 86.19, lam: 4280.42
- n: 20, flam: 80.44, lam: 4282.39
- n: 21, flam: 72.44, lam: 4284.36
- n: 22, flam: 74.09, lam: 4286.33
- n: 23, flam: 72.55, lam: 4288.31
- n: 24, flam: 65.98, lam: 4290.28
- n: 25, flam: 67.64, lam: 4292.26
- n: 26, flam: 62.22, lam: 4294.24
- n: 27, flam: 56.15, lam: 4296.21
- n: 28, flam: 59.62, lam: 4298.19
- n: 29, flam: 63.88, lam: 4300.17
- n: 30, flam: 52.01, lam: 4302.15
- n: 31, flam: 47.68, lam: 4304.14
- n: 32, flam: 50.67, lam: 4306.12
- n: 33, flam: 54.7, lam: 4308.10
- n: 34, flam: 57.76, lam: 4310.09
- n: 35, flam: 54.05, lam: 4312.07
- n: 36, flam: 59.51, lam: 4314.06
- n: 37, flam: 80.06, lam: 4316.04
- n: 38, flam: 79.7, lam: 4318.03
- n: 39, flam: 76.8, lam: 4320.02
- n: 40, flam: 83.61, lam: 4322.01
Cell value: 2.11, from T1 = 0.92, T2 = 1.19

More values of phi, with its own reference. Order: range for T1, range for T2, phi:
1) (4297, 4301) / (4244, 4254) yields 2.05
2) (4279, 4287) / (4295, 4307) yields 2.22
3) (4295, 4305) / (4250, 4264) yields 2.01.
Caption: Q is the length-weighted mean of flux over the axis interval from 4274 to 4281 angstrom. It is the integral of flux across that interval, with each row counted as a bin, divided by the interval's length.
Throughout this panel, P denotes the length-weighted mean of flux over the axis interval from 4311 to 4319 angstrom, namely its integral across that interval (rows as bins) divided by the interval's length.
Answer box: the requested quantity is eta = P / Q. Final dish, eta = 0.9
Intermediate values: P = 68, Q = 75.1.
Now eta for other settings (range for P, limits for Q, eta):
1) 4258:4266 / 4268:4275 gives 1.3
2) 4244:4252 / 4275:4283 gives 1.0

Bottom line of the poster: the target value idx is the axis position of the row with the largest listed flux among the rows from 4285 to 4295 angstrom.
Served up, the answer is 4286.33 angstrom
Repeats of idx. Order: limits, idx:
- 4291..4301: 4292.26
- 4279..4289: 4280.42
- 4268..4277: 4276.48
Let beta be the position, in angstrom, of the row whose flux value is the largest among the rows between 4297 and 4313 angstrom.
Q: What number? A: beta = 4300.17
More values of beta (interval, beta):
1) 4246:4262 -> 4250.95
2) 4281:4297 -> 4282.39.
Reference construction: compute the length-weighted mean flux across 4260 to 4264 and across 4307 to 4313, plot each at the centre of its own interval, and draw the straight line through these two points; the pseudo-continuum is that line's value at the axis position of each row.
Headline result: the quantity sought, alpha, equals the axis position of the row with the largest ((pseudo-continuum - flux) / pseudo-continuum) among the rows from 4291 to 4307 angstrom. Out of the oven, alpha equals 4304.14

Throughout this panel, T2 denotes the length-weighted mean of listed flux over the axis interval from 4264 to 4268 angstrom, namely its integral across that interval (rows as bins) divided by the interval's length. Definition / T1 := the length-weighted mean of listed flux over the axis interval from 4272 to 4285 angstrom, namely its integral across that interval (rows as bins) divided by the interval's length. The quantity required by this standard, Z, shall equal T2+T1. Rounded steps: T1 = 74.1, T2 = 81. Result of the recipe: 155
